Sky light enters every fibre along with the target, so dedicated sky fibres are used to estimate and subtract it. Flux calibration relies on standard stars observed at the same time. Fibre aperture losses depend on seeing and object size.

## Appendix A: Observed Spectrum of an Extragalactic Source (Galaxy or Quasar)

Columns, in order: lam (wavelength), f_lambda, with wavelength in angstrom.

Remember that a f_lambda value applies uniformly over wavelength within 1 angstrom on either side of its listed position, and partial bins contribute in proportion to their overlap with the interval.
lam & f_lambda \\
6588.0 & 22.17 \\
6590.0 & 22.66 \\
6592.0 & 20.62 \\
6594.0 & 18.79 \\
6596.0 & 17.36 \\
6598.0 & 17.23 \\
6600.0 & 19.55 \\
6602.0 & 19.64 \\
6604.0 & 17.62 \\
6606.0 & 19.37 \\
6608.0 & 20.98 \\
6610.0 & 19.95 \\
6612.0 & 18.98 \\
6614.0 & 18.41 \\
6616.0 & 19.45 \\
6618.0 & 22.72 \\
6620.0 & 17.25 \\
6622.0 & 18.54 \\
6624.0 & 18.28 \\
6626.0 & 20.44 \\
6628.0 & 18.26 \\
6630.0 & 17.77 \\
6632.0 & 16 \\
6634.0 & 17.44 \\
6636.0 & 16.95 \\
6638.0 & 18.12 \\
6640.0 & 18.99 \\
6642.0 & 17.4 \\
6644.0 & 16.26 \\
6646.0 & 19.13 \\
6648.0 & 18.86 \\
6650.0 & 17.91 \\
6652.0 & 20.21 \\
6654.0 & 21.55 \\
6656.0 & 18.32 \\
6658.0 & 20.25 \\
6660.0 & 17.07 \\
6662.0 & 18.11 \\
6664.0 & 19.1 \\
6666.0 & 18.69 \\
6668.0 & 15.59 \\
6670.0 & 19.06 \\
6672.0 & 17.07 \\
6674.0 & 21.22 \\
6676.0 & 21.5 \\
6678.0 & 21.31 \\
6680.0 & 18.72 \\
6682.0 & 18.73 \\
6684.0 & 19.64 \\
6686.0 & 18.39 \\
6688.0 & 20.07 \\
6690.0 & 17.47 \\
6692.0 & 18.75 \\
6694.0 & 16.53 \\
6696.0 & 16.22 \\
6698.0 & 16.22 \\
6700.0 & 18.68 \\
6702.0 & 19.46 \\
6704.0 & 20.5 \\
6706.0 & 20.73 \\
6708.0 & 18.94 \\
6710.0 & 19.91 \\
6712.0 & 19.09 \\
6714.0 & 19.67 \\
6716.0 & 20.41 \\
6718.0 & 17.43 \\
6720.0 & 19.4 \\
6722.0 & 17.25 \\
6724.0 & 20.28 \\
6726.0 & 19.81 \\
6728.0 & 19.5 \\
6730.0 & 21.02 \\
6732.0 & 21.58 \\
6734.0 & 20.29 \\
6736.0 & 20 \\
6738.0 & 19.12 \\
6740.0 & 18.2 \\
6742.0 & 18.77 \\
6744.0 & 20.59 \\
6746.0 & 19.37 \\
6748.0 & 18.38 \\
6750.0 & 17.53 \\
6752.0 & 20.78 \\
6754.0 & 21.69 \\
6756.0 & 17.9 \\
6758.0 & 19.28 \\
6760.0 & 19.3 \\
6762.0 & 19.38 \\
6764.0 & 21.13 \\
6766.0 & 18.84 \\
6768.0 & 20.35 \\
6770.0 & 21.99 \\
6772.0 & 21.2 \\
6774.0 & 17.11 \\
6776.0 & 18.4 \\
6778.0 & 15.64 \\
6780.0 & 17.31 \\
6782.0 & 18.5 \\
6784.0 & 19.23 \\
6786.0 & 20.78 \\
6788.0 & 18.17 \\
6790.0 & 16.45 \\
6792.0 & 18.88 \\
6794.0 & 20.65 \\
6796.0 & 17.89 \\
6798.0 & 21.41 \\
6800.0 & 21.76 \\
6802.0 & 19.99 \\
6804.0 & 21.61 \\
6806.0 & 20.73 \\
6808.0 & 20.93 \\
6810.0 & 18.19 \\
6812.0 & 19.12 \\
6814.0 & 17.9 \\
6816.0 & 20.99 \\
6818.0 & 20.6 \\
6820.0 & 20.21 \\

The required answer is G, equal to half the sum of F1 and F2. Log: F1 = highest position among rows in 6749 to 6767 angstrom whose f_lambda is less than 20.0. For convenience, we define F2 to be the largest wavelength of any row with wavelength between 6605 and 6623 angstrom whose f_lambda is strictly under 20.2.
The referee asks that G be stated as 6694 angstrom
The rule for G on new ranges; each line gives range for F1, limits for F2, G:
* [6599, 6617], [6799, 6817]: 6715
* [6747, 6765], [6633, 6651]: 6706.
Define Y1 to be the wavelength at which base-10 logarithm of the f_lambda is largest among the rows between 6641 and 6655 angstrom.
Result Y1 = 6654.0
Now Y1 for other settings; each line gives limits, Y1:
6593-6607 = 6602.0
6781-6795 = 6786.0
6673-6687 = 6676.0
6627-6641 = 6640.0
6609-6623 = 6618.0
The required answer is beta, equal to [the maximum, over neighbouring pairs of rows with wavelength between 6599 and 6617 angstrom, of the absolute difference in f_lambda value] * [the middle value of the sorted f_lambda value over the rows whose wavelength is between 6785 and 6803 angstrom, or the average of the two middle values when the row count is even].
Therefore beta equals 40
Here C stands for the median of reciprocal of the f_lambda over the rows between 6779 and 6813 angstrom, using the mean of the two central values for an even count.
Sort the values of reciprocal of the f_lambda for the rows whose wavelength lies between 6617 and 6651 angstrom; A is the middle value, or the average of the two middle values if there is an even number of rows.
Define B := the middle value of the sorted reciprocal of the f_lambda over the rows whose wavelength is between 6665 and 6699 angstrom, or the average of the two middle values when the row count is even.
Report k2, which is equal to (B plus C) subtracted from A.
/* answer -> -0.0502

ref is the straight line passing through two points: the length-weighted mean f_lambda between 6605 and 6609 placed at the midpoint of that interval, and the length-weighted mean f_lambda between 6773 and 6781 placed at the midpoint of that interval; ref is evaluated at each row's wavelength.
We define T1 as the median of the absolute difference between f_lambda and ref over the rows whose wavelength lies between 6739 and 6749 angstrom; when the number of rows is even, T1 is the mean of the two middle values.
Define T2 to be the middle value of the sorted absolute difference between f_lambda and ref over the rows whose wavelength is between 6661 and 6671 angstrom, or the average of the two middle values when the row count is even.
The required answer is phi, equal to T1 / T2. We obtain 2.4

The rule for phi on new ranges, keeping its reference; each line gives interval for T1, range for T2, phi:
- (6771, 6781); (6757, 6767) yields 0.7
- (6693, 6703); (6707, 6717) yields 1.5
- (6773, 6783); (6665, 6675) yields 0.7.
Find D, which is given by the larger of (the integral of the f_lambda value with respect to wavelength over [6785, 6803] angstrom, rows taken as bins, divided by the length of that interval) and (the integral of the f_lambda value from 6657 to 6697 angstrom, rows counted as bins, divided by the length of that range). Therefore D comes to 19.55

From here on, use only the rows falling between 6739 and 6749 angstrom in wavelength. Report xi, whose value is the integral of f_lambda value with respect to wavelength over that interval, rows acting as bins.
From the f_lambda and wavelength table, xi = 191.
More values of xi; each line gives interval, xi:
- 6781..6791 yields 186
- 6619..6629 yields 186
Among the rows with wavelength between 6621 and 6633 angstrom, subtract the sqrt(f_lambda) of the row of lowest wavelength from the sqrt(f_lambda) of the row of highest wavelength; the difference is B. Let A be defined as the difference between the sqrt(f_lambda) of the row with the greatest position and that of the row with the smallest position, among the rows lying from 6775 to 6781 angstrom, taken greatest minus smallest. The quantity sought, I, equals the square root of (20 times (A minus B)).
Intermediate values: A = -0.13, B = -0.3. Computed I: 1.9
